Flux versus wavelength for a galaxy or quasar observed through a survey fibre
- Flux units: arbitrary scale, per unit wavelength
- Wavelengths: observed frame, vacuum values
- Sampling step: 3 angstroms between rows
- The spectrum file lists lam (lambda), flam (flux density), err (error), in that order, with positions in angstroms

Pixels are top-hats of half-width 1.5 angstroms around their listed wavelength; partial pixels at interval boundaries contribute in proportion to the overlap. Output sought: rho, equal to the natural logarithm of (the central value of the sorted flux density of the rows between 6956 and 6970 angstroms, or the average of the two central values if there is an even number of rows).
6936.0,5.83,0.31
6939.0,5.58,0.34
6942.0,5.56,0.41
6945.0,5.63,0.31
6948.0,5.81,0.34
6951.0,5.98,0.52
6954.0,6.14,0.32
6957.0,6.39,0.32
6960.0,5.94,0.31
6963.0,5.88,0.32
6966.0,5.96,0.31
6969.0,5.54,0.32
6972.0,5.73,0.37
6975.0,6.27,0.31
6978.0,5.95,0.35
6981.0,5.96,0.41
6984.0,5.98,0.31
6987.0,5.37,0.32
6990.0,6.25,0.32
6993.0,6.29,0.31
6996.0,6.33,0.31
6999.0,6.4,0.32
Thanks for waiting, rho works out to 1.78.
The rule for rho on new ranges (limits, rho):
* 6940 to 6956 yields 1.76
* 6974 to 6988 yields 1.79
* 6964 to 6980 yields 1.78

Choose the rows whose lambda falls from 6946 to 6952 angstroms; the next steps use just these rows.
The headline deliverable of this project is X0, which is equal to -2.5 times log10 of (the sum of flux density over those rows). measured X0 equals -2.68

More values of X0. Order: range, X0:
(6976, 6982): -2.69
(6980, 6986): -2.69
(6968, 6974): -2.63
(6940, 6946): -2.62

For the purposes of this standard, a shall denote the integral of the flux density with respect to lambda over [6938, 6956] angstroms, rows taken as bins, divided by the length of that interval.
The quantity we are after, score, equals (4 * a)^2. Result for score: 539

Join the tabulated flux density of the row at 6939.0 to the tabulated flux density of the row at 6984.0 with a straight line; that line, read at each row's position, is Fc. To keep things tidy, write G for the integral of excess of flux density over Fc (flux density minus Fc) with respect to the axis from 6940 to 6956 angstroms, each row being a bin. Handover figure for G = 2.8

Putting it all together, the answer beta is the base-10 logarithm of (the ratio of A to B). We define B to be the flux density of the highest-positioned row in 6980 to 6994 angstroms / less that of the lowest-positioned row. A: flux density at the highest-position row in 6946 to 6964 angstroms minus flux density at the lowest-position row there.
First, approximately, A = 0.07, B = 0.33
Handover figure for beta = -0.67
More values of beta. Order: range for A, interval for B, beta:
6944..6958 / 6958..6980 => 1.88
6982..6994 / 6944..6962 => 0.00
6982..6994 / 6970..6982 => 0.13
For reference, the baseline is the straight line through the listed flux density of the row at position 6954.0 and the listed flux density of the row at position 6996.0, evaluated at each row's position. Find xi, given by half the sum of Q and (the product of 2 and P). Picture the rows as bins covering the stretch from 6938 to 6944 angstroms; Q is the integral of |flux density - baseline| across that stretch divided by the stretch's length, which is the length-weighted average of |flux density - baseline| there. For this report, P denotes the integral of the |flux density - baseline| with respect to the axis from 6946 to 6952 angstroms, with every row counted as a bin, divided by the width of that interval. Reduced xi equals 0.51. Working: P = 0.25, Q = 0.51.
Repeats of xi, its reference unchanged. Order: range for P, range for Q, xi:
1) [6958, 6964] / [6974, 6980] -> 0.35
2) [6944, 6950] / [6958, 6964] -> 0.49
